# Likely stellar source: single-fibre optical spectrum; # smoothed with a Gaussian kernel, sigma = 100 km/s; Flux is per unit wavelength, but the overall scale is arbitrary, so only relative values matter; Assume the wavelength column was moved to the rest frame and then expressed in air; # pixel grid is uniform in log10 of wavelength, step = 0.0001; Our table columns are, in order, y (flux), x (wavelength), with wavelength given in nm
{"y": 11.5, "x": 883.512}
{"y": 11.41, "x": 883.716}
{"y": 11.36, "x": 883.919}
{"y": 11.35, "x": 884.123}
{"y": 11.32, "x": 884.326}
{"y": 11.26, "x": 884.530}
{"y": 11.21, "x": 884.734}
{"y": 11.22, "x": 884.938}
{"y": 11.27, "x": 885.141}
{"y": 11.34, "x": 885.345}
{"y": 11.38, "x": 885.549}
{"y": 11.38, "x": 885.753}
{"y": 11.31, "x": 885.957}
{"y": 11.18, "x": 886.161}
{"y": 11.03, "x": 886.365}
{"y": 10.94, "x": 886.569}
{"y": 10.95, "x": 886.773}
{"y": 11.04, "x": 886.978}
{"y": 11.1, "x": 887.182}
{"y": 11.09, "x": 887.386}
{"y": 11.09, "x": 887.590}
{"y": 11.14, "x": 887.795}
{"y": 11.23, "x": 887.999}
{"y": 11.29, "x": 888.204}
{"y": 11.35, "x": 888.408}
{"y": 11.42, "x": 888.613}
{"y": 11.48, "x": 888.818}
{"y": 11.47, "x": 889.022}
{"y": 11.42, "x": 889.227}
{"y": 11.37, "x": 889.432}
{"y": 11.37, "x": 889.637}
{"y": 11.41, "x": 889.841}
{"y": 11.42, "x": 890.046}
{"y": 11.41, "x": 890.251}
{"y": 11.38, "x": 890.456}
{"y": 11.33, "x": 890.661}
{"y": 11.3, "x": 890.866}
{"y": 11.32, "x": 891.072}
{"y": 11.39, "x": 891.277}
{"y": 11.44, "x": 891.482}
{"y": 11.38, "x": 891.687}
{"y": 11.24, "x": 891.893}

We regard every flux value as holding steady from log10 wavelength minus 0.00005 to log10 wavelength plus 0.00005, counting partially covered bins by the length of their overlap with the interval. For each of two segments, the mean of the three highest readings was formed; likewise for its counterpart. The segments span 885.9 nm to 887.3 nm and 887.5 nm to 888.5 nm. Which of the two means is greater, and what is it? 11.3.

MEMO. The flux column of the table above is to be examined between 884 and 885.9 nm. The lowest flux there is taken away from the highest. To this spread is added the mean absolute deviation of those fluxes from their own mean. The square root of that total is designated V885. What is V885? 0.48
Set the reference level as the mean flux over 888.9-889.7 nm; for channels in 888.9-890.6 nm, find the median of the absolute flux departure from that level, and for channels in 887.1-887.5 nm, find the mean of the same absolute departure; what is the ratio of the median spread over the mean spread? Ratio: 0.06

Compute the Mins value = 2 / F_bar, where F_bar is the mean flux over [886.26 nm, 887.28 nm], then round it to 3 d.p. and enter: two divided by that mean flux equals 0.182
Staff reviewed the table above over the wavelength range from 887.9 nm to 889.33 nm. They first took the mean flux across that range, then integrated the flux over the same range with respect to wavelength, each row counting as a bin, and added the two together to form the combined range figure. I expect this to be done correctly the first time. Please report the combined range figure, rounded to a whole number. 28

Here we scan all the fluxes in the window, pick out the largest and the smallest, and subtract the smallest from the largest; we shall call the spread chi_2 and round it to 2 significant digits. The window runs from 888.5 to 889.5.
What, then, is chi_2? 0.11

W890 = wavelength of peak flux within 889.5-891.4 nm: 890.046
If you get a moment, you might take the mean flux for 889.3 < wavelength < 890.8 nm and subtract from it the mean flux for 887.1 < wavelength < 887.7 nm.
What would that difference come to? 0.29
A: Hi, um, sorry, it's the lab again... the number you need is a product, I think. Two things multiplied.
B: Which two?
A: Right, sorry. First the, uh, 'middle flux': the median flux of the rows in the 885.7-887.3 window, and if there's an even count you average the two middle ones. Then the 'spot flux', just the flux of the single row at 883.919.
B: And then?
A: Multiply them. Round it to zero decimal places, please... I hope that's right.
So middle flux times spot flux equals 126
